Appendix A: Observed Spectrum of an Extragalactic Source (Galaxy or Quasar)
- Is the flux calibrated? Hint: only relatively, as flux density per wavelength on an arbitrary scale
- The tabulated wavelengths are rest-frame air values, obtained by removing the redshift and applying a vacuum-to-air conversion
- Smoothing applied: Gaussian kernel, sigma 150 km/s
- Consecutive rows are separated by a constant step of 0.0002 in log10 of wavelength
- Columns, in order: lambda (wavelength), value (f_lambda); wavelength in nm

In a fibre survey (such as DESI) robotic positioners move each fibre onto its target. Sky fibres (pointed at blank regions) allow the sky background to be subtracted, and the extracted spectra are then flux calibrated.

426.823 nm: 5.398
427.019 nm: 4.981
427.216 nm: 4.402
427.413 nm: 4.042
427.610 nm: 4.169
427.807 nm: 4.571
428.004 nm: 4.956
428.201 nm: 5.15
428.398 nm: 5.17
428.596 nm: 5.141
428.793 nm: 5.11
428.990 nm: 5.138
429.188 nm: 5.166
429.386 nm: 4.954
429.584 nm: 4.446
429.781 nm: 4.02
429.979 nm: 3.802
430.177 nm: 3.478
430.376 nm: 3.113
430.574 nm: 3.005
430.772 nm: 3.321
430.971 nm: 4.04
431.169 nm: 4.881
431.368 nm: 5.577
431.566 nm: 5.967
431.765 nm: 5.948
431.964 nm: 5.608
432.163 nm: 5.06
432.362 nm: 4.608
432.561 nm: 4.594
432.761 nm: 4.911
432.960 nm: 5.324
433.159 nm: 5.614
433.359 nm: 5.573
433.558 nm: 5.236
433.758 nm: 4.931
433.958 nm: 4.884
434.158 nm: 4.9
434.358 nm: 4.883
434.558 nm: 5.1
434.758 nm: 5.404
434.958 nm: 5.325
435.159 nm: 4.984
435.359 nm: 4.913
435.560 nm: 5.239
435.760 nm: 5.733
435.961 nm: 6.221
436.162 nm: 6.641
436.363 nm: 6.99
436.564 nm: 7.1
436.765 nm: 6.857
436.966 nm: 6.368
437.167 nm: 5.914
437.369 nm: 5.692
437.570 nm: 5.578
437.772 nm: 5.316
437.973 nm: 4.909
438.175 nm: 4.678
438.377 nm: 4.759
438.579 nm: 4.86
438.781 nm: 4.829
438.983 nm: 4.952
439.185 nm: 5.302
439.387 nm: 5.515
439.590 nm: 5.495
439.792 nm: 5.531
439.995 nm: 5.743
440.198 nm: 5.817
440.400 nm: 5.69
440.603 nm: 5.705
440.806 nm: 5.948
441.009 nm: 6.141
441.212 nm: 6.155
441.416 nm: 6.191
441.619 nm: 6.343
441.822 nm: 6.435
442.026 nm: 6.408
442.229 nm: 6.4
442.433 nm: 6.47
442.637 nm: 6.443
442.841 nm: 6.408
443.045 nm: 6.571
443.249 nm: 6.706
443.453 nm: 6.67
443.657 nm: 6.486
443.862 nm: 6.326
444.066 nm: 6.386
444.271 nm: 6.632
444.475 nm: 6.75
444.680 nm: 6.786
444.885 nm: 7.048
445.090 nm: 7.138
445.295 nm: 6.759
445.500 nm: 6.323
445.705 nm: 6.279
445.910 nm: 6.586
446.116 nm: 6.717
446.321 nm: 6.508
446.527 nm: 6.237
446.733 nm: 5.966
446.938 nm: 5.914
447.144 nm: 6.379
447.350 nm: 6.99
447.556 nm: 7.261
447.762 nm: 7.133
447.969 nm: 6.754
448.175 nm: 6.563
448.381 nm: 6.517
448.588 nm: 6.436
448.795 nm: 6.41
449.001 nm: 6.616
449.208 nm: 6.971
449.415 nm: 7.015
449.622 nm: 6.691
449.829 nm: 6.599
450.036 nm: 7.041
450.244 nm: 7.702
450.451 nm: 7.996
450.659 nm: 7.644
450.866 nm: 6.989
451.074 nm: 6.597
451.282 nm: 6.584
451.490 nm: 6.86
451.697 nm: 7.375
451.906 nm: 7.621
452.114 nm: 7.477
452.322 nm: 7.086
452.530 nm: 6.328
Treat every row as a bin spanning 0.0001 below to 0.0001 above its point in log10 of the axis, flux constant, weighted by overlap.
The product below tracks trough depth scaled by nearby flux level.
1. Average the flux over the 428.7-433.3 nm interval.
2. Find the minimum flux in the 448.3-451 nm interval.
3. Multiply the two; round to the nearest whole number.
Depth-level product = 30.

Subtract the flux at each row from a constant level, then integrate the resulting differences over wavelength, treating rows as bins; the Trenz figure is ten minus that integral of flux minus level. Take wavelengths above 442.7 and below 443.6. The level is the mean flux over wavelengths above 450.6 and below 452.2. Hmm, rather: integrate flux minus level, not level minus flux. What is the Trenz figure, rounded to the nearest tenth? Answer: 10.5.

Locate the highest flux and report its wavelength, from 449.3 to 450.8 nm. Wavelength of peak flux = 450.451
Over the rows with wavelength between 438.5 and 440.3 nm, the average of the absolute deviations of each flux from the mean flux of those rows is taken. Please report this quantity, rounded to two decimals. 0.31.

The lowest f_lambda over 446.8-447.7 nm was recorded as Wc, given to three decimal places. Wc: 5.914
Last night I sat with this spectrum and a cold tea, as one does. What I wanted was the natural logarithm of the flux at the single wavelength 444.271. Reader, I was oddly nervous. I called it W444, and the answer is 1.89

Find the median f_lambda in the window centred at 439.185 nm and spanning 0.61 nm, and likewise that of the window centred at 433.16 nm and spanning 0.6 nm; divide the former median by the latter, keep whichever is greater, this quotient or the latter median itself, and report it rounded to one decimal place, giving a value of 5.6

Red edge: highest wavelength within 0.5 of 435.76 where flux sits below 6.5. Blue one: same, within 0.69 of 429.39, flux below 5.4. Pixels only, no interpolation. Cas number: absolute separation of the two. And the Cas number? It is 5.98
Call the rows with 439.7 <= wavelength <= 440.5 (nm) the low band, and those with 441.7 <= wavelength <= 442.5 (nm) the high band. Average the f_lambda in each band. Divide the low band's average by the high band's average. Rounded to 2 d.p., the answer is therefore 0.89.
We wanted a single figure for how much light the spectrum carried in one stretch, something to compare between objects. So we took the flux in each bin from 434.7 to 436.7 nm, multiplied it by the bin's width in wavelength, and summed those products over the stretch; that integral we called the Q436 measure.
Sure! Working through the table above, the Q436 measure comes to 12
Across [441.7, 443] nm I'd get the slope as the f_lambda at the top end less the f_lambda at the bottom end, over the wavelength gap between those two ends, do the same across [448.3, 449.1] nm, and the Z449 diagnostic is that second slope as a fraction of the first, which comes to -6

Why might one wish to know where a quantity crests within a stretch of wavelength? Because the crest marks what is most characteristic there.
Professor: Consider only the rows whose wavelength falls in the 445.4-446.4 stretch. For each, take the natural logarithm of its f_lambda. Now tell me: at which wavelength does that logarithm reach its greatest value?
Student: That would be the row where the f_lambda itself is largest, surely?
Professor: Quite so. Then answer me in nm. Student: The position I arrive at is 446.116 nm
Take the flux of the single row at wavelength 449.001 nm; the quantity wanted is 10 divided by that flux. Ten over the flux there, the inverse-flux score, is 1.5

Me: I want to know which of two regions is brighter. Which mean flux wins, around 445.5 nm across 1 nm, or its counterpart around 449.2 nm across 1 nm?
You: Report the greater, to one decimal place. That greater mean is 6.7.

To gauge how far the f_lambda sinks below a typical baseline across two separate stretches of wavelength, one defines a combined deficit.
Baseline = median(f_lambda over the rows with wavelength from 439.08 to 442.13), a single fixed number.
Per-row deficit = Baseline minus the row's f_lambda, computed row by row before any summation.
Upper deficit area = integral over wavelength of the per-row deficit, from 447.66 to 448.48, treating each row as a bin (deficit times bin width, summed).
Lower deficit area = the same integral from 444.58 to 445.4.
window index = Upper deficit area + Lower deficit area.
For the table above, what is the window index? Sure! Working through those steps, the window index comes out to -1.7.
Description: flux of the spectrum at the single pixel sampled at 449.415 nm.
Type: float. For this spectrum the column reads 7.015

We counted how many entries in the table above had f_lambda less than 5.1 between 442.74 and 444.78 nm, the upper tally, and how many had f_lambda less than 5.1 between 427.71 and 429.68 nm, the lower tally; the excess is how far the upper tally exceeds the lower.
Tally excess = -4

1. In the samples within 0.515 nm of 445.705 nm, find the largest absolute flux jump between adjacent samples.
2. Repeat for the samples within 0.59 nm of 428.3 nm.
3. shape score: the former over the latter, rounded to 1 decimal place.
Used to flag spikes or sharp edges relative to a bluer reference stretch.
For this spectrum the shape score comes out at 1.1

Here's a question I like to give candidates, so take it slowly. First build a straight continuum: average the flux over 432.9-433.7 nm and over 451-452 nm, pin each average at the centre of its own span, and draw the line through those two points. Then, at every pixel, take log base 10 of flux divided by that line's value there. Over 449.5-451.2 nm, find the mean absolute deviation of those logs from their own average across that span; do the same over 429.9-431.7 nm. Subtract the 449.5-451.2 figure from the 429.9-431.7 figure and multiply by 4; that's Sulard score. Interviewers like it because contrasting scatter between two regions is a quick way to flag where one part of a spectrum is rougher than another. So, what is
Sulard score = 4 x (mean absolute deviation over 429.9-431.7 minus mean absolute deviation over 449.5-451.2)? 0.24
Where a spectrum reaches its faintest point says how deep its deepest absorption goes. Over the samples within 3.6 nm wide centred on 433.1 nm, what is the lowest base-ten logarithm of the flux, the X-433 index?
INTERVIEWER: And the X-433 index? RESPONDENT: 0.66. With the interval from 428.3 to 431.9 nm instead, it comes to 0.48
